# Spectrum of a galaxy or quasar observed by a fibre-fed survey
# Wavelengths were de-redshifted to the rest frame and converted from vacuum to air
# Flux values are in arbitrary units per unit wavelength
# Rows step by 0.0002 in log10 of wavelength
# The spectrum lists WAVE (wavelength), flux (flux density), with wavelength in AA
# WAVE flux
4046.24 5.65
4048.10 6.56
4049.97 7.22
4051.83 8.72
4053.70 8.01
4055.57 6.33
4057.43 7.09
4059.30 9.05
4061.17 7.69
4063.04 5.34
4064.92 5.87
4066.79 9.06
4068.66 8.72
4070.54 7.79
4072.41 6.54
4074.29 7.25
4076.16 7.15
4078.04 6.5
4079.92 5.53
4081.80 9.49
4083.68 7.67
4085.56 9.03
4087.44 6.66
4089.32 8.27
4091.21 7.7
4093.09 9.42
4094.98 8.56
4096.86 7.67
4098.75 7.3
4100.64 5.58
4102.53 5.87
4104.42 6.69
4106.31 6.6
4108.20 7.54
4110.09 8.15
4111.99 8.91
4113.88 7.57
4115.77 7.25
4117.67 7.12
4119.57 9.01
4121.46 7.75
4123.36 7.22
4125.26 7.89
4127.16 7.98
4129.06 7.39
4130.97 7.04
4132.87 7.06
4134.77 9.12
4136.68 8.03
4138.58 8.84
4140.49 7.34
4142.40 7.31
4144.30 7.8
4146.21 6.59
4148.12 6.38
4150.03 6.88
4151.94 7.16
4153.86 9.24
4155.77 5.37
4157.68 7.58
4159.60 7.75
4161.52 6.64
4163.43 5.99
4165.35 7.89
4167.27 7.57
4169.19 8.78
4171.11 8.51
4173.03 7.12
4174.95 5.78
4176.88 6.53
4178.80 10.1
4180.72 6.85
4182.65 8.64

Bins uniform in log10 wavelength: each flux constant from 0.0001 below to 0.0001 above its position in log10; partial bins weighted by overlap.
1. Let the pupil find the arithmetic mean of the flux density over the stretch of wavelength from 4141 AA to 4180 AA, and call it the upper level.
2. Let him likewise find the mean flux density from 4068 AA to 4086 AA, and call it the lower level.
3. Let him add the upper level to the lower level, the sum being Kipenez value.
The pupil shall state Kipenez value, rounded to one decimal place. 14.9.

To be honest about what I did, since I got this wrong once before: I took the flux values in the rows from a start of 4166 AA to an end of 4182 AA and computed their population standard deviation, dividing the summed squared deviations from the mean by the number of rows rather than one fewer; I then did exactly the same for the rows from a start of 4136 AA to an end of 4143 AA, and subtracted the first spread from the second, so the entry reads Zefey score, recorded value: -0.68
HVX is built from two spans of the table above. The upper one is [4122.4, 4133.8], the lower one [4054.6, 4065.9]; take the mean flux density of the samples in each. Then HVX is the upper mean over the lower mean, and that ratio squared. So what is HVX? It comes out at 1.16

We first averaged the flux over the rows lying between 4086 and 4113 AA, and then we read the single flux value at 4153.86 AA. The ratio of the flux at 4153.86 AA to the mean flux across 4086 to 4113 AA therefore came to 1.23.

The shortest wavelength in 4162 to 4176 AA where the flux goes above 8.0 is 4169.19 AA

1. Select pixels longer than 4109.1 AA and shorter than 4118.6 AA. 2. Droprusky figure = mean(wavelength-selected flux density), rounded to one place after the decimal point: 7.8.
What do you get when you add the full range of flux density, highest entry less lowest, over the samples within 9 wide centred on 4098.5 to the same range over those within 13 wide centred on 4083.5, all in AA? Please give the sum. 6.9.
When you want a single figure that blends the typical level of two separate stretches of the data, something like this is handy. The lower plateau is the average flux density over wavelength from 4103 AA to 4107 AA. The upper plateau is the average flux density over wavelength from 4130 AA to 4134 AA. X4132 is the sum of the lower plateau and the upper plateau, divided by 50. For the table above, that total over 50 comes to 0.27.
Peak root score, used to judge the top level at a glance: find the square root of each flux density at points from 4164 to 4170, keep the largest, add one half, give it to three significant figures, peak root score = 3.46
